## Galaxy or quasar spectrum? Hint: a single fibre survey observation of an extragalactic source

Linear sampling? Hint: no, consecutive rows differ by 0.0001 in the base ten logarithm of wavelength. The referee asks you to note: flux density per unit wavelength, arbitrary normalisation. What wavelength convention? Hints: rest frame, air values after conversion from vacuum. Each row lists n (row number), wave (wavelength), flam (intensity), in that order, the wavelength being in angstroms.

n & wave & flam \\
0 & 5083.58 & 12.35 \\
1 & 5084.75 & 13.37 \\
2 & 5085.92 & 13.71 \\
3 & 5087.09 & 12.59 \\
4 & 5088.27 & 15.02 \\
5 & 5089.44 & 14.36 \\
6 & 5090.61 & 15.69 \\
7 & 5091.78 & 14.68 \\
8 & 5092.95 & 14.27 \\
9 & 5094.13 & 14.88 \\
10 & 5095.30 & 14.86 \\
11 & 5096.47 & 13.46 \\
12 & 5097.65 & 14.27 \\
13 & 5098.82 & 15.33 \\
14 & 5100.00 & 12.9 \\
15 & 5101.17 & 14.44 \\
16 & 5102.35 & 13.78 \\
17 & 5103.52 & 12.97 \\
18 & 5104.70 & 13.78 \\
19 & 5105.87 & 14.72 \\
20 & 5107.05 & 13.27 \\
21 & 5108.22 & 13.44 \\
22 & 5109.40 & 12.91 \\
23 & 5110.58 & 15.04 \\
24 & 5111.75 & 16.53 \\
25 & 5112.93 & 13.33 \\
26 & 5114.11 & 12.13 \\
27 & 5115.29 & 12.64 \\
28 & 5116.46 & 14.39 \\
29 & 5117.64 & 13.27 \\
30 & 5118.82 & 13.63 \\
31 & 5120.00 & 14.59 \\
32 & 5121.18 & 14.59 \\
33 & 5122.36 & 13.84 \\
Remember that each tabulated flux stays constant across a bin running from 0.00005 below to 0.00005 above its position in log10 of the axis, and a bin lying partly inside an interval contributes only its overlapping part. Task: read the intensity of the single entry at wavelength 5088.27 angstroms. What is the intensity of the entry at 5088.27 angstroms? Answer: 15.02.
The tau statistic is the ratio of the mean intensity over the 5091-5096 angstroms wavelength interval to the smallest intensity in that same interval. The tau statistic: 1.03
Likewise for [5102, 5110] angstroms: 1.05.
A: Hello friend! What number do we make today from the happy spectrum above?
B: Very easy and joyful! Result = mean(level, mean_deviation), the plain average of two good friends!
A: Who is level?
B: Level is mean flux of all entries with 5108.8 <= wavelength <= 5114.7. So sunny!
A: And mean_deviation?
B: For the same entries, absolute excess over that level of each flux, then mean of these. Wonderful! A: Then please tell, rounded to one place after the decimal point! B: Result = 7.7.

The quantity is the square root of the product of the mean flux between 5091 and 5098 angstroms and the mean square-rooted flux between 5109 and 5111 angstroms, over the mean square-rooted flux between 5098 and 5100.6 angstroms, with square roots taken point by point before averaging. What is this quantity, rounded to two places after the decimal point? 1.95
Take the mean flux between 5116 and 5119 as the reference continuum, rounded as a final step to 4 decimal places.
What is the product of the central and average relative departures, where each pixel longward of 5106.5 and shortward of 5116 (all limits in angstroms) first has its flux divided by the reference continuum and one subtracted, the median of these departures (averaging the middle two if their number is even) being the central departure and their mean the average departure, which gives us 0.0002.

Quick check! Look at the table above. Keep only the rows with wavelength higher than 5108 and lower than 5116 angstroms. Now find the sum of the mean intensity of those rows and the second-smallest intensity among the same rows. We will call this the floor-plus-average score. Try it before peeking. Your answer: 26.4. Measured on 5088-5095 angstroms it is 29.2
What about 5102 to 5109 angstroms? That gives 26.9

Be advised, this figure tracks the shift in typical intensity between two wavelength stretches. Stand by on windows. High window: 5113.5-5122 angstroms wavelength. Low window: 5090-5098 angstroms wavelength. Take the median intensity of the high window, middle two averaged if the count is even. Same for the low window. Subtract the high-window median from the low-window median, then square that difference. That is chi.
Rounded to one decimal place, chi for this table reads 1.1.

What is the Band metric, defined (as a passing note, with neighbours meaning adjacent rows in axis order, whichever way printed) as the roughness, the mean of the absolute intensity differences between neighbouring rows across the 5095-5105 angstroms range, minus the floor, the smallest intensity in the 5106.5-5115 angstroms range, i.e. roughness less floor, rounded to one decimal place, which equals -10.9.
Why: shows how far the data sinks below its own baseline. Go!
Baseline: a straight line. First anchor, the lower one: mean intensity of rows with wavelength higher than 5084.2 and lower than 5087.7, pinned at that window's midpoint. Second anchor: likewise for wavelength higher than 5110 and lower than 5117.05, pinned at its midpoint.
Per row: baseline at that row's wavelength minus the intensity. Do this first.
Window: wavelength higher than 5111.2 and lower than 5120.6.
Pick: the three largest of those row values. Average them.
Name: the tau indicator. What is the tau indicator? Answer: 1.4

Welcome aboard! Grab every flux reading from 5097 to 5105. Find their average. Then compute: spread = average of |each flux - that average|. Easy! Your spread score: 0.65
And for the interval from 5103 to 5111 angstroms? 0.67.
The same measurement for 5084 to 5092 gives 0.84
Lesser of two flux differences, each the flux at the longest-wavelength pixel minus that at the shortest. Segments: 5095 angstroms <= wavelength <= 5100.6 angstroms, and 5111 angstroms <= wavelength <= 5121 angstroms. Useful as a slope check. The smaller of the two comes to -2.0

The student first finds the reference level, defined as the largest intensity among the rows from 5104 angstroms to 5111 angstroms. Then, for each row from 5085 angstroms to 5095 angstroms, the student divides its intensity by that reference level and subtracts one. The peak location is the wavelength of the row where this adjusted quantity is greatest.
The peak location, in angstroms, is 5090.61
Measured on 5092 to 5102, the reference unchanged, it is 5098.82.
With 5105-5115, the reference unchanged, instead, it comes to 5111.75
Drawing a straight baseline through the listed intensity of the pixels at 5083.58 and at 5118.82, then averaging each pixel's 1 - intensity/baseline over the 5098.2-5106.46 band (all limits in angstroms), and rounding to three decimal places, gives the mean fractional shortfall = -0.074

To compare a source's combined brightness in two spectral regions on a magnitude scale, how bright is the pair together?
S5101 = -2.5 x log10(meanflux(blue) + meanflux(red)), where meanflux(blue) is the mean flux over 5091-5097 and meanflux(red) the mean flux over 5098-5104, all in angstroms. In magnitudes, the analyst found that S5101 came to -3.63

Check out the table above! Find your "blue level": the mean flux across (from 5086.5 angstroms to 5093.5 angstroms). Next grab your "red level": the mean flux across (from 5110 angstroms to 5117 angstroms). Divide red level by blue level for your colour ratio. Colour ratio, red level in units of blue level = 0.971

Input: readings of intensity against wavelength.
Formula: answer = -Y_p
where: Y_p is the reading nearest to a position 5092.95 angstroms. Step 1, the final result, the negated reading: -14.3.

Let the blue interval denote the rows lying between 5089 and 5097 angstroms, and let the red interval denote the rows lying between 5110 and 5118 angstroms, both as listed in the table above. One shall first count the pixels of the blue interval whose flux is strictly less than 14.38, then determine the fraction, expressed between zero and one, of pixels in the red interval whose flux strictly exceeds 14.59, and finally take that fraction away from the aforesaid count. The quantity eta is 2.7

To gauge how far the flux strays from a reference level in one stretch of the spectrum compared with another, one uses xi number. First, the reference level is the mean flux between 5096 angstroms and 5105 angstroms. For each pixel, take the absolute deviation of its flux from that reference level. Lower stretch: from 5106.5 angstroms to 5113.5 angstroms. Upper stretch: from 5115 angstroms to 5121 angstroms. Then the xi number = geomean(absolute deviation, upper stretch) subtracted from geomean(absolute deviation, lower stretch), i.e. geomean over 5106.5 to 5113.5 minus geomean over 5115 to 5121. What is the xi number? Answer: 0.28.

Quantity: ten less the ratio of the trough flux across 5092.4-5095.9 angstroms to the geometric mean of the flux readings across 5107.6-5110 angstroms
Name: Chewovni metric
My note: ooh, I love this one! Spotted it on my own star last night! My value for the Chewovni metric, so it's 8.92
